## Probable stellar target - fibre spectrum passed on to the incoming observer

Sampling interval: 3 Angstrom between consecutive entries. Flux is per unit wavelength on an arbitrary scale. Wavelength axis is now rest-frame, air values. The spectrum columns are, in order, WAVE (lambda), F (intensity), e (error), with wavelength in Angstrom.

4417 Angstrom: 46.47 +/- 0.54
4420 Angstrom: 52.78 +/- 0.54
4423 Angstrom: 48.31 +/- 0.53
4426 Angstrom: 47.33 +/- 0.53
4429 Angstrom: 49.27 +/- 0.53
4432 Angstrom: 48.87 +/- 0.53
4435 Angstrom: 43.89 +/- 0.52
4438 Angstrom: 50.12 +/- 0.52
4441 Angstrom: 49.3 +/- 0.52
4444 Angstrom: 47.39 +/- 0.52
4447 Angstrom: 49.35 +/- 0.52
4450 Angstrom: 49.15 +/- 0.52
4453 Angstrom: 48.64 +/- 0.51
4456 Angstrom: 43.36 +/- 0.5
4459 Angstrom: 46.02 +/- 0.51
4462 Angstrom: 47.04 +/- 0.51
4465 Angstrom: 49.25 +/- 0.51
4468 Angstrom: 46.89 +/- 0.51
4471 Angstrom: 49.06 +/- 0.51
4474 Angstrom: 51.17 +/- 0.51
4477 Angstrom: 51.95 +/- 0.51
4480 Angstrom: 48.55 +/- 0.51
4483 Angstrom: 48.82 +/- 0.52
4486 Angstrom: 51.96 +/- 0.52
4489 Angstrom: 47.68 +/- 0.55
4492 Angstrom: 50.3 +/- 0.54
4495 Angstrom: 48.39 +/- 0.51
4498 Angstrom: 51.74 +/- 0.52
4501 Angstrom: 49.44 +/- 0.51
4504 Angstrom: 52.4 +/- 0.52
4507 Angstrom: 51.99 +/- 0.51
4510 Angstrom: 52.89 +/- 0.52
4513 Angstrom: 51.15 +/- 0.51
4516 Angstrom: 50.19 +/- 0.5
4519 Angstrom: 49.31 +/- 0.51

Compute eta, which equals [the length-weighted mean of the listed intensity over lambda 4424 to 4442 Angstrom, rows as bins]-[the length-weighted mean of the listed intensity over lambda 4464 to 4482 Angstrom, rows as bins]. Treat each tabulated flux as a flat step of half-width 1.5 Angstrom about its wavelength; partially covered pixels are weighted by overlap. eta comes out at -1.4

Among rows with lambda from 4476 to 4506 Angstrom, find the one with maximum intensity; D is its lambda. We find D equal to 4504 Angstrom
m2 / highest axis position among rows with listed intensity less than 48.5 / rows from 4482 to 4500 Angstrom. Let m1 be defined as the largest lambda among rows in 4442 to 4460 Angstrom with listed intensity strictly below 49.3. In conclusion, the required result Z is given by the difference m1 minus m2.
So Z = -36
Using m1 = 4459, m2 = 4495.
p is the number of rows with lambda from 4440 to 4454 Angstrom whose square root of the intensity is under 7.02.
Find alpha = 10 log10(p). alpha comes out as 4.8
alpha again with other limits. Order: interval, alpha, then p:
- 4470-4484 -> 4.8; 3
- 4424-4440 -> 6.0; 4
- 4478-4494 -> 4.8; 3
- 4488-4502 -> 3.0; 2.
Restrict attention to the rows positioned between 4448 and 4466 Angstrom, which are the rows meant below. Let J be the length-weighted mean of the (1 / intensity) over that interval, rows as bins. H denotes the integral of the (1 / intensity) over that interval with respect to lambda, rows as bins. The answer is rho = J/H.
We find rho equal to 0.056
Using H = 0.38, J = 0.0212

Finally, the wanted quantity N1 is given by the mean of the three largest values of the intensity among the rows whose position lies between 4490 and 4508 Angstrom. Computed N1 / 52.0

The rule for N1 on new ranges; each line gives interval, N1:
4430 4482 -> 51.1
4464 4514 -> 52.4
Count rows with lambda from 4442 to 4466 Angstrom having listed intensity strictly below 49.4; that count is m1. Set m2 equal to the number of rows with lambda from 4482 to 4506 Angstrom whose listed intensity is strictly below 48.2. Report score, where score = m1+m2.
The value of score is 9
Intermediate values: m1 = 8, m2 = 1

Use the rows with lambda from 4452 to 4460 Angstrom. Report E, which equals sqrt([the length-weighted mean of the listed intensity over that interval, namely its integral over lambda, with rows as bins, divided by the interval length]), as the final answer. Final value 6.77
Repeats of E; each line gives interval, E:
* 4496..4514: 7.18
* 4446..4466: 6.89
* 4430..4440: 6.91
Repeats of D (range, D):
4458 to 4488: 4486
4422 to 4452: 4438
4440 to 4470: 4447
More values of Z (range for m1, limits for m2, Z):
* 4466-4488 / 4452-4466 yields 21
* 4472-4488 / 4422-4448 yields 39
